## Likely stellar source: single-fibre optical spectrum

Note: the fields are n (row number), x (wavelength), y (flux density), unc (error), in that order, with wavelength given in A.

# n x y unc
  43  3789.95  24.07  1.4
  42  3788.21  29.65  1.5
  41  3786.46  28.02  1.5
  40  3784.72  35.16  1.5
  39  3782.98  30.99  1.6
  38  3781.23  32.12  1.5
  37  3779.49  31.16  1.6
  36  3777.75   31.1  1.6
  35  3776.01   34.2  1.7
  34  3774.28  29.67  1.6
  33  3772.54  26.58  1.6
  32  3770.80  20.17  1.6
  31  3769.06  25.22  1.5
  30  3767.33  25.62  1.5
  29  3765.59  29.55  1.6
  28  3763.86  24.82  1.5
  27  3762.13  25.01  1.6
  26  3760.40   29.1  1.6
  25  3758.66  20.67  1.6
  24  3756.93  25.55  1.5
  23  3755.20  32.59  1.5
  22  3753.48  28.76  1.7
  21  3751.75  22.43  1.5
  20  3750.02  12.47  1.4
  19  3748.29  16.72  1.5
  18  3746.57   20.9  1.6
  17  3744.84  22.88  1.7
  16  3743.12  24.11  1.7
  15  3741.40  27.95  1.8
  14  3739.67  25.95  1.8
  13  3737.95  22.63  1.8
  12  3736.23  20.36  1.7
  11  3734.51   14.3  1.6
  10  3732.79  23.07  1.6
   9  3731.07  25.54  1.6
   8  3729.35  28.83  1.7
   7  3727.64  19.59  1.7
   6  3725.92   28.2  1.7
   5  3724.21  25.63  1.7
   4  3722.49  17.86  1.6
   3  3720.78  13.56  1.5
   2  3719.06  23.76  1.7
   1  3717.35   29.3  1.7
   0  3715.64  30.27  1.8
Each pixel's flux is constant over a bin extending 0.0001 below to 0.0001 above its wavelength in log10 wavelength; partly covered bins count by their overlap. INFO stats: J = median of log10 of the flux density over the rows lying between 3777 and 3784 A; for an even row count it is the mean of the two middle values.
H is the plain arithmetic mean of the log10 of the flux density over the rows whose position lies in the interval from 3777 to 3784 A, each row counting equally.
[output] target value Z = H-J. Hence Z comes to 0.00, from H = 1.50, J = 1.49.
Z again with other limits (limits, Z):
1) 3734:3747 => -0.01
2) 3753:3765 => 0.01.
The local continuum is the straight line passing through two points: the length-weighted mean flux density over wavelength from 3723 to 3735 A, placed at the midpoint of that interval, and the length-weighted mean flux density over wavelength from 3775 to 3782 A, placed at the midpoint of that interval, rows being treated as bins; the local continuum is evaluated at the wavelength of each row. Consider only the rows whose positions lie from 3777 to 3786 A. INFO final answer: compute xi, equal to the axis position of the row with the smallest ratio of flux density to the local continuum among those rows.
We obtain 3782.98 A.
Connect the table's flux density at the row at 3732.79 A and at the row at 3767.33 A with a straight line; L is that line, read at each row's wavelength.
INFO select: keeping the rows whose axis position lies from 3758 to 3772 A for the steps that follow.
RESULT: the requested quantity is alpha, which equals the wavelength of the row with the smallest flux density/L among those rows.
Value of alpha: 3770.80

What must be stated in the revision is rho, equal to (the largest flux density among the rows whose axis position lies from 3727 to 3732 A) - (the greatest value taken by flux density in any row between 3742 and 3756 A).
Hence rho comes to -4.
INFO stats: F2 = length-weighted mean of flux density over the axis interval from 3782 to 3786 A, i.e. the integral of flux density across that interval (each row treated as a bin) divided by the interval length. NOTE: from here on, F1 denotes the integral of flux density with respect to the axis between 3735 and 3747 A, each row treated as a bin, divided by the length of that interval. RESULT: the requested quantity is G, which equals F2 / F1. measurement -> 1.39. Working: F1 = 23.3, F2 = 32.5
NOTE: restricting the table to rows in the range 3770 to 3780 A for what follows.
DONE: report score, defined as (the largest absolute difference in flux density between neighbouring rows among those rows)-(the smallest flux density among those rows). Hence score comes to -13.8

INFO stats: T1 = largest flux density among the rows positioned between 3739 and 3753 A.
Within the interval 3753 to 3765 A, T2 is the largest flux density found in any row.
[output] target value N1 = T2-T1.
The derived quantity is 5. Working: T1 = 27.95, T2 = 32.59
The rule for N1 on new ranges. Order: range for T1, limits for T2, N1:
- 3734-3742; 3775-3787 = 7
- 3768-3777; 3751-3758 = -2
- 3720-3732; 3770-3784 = 5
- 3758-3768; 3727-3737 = -1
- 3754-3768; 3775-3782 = 2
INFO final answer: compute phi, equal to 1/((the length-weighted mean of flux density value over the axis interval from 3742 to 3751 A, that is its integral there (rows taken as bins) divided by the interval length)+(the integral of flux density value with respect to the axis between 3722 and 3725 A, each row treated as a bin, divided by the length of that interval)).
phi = 0.024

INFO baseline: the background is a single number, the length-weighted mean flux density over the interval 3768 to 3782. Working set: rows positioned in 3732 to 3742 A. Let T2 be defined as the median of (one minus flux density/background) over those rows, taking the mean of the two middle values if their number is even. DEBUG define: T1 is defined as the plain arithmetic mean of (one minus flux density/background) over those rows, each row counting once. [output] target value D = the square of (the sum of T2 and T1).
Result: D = 0.18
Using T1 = 0.22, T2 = 0.20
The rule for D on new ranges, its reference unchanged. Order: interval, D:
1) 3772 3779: 0.01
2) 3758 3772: 0.06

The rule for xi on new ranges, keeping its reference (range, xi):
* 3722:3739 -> 3734.51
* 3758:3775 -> 3770.80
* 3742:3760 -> 3750.02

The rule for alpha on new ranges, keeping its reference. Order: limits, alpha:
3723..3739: 3734.51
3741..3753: 3750.02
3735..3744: 3736.23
